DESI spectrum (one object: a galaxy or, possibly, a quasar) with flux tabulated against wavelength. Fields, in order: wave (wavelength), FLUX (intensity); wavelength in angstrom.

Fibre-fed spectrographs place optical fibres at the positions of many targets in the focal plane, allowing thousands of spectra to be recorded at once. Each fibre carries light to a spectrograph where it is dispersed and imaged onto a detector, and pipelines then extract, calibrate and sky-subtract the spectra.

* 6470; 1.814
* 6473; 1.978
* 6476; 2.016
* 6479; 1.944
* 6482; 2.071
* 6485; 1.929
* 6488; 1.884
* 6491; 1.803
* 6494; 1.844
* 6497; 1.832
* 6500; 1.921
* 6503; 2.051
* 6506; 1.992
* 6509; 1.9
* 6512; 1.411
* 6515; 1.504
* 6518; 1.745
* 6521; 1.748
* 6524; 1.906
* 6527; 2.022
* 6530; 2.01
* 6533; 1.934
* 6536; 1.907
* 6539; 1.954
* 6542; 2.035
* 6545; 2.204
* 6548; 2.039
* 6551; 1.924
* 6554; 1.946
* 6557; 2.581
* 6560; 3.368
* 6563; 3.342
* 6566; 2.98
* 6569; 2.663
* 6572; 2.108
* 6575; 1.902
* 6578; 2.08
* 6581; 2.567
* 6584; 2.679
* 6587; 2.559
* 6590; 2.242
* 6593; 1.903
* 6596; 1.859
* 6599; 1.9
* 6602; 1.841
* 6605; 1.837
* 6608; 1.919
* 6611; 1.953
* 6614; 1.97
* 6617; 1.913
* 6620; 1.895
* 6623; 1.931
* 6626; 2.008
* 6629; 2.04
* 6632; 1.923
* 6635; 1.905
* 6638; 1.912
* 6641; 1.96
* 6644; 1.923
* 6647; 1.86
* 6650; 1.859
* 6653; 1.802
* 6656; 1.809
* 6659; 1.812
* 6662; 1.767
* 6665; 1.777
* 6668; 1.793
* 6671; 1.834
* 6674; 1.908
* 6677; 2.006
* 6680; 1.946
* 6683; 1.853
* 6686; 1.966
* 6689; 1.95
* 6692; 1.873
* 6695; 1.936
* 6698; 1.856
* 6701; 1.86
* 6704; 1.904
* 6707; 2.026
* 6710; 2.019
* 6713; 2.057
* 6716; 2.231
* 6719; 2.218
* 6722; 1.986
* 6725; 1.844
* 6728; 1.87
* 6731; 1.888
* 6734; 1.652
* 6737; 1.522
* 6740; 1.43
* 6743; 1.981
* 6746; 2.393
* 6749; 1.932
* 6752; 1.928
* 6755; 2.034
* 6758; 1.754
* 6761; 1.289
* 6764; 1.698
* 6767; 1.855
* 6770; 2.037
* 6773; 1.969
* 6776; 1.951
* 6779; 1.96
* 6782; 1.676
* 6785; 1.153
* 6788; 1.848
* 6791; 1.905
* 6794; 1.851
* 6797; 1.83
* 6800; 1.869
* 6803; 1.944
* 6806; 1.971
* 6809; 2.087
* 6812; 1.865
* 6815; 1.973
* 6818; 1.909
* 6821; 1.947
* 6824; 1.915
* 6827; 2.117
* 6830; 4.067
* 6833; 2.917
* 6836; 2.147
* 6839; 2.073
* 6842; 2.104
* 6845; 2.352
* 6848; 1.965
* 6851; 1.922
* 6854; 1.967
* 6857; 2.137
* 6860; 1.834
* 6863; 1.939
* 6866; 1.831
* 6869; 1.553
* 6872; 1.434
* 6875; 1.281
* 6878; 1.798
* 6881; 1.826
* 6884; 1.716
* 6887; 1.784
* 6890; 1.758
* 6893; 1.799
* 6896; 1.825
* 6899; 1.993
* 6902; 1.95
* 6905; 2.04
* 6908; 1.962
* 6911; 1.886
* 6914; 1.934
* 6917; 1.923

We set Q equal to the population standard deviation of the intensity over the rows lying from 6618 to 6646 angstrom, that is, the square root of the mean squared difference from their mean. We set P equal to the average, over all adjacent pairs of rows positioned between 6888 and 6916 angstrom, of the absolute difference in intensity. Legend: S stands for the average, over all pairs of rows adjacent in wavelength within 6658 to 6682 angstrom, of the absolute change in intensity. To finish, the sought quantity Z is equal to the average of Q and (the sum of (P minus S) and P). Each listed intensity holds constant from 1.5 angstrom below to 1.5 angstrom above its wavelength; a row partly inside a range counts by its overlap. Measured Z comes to 0.07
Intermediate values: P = 0.1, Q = 0.05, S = 0.049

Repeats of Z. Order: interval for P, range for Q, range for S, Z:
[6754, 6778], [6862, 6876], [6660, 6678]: 0.32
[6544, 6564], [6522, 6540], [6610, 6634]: 0.29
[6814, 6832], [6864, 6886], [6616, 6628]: 0.54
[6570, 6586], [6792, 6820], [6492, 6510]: 0.25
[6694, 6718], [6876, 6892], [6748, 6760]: 0.02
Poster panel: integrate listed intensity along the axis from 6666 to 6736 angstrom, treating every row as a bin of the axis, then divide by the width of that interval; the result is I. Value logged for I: 1.93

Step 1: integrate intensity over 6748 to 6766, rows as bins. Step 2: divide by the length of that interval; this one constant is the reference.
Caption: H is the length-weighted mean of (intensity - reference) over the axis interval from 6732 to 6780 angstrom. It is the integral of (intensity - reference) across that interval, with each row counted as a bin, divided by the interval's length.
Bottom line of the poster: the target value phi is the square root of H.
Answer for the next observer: 0.26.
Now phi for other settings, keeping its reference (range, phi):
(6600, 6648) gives 0.39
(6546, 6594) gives 0.81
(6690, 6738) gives 0.39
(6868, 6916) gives 0.13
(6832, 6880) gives 0.41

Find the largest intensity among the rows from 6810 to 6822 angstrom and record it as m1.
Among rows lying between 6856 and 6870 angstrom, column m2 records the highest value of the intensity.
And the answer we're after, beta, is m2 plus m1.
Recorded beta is 4.11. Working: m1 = 1.973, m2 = 2.137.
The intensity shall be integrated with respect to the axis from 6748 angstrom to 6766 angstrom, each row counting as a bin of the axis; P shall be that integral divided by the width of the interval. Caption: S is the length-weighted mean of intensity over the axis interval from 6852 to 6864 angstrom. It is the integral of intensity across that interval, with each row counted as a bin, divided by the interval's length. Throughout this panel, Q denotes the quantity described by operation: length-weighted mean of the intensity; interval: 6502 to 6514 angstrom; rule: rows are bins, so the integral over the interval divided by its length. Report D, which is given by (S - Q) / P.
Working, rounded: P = 1.77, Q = 1.82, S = 1.97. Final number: 0.09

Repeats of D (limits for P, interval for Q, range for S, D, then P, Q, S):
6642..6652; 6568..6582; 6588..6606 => -0.15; 1.88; 2.24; 1.95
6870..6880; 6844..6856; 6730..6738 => -0.23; 1.52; 2.04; 1.69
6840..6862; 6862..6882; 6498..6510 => 0.15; 2.04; 1.66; 1.96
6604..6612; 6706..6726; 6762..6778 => -0.09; 1.90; 2.06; 1.88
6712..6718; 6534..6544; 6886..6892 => -0.09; 2.16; 1.98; 1.77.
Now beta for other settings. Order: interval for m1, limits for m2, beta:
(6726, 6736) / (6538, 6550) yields 4.09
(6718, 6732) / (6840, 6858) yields 4.57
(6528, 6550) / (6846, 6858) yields 4.34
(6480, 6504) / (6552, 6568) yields 5.44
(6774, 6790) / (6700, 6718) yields 4.19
